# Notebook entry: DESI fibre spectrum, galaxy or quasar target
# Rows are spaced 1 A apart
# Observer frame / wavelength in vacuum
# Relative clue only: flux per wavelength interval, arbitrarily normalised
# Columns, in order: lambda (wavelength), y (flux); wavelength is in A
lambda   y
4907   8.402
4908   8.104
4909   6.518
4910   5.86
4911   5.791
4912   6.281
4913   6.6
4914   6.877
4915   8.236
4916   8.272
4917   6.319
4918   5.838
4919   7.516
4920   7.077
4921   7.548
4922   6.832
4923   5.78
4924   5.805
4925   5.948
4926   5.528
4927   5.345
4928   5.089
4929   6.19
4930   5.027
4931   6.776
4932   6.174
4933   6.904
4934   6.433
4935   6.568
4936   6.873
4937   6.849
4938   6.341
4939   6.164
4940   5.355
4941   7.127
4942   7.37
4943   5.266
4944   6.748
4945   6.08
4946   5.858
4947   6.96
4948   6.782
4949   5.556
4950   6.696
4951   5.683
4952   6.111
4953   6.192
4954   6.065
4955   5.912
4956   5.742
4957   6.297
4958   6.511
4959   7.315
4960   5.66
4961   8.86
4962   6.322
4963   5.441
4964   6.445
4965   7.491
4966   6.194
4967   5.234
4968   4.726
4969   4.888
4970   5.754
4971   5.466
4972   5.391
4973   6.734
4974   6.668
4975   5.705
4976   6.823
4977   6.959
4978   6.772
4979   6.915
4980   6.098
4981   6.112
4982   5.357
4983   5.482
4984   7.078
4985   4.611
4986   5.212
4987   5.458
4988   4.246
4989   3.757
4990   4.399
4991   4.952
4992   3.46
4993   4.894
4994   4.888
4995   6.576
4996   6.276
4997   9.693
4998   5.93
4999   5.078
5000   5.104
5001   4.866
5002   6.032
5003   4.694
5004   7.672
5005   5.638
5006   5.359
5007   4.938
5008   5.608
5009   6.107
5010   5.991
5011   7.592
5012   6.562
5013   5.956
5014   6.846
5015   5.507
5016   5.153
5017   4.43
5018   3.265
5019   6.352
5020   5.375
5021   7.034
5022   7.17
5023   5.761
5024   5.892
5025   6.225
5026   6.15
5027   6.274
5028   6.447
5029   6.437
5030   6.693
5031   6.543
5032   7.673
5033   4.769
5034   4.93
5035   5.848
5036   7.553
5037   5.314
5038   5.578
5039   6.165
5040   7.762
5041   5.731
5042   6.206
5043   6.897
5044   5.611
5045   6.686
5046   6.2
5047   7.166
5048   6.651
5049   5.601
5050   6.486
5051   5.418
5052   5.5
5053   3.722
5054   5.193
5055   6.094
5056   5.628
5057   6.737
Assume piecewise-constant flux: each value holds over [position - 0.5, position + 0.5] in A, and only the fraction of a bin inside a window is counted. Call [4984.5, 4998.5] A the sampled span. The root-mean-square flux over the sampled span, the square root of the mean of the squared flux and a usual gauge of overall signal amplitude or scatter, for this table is 5.5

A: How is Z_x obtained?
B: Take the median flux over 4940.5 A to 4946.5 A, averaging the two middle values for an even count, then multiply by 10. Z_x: 64.1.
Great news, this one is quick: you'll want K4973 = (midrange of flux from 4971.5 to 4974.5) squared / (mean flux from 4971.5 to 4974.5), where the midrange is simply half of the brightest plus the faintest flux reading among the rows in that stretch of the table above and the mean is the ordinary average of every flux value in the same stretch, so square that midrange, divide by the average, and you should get 5.87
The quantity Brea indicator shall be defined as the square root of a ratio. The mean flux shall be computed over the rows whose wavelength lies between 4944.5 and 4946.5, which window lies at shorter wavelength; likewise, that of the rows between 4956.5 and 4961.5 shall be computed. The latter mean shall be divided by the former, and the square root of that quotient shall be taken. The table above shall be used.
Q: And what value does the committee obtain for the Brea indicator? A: 1.08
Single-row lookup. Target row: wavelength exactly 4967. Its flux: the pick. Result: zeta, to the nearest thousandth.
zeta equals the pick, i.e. 5.234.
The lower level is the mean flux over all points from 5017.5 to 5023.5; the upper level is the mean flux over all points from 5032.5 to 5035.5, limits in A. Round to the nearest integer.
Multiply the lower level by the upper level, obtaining 30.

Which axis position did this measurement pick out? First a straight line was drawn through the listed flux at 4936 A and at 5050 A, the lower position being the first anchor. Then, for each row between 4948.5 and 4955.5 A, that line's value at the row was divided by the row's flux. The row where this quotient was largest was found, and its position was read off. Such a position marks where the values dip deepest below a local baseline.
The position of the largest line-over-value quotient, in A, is 4949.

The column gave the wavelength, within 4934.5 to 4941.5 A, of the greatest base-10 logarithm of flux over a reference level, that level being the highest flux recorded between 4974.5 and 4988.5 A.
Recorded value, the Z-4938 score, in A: 4941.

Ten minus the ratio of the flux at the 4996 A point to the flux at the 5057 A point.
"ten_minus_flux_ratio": 9.07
